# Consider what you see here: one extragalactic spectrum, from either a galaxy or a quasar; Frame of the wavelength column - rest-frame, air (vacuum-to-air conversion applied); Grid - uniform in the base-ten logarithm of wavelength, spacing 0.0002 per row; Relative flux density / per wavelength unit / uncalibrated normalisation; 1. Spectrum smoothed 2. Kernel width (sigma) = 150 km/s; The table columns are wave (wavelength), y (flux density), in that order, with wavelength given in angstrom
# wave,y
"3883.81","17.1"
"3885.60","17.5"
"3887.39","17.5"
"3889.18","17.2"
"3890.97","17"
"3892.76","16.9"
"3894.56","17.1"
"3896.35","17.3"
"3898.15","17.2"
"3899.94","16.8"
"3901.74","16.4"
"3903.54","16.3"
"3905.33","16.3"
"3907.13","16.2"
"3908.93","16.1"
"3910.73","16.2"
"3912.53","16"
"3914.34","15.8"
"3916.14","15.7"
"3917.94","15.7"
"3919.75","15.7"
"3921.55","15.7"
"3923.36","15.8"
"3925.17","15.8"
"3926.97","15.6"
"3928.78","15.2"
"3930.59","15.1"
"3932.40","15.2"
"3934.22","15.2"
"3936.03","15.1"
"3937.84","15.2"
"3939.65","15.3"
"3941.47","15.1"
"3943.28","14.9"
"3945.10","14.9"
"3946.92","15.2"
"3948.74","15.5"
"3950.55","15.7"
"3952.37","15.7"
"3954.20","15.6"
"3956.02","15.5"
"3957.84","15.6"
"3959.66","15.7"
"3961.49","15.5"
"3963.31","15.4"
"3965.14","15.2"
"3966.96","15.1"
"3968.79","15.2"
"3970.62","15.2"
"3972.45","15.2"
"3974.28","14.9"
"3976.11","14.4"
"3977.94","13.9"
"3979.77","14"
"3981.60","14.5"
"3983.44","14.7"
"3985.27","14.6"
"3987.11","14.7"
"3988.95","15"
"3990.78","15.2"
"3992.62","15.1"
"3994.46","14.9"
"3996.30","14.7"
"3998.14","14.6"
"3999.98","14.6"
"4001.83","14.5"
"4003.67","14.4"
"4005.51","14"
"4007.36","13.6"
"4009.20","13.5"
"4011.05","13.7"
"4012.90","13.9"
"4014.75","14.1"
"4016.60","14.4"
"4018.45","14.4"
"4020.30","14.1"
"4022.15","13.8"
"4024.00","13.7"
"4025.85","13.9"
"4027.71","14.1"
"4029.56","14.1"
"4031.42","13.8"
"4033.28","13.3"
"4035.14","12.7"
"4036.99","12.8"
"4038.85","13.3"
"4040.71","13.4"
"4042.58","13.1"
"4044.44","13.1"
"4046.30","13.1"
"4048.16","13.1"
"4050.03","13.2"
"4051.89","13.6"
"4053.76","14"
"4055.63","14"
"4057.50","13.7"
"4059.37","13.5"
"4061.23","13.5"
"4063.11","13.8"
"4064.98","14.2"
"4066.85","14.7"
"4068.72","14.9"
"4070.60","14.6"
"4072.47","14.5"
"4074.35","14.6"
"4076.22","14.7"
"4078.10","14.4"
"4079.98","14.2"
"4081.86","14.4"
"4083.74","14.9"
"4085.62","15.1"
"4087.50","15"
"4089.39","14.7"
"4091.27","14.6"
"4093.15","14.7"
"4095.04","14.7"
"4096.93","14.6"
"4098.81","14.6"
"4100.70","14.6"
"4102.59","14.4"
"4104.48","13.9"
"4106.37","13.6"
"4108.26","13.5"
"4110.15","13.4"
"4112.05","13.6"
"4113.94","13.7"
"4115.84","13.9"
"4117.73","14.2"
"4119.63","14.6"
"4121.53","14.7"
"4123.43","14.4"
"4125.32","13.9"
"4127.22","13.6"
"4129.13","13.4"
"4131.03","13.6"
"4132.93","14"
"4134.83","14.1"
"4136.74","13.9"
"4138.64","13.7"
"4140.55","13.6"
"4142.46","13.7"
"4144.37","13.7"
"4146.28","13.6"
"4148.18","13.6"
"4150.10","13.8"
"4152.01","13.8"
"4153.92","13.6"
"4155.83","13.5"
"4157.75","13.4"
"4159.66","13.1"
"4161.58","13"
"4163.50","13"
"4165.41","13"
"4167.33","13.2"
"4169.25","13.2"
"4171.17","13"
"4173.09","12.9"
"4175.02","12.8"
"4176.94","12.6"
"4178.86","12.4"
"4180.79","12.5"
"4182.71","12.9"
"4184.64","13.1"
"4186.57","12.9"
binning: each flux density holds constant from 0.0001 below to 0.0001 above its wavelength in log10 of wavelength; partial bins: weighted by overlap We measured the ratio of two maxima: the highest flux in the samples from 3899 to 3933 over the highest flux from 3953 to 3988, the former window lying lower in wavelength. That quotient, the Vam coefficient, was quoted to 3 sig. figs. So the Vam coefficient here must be 1.07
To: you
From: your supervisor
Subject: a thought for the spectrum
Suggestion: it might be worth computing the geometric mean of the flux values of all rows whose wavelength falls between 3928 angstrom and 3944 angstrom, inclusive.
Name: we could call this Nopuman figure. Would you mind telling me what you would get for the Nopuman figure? 15.1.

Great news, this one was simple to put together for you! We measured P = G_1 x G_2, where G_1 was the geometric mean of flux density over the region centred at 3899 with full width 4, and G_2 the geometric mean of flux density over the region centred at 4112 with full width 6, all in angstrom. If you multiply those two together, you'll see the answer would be 231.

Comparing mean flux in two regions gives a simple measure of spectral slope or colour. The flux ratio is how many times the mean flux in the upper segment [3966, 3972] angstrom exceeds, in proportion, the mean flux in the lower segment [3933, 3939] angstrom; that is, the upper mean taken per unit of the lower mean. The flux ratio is 1.00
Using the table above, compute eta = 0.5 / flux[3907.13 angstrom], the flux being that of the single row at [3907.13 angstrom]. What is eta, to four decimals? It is 0.0309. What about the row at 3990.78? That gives 0.0329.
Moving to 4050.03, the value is 0.0379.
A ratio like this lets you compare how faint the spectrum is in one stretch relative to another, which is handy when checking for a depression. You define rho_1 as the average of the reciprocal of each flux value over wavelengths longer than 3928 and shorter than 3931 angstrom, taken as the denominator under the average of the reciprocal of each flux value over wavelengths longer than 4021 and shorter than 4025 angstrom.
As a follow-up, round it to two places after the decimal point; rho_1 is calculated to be 1.10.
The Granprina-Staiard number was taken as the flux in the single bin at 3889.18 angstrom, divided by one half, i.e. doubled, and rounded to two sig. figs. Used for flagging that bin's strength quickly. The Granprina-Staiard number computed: 34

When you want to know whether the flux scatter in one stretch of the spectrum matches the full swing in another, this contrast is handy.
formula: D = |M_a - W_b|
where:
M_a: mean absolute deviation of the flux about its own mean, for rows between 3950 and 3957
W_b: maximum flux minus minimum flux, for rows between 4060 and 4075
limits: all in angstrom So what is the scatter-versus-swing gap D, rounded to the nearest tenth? 1.3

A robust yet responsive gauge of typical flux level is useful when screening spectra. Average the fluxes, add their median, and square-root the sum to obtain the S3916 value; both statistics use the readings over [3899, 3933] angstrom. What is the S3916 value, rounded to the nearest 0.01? 5.63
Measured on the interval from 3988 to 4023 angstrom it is 5.36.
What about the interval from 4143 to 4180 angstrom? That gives 5.14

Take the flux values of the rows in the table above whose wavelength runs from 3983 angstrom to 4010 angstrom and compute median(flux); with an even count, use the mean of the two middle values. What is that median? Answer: 14.6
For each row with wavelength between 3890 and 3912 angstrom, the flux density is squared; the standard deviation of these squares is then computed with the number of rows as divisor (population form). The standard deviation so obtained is 14.1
